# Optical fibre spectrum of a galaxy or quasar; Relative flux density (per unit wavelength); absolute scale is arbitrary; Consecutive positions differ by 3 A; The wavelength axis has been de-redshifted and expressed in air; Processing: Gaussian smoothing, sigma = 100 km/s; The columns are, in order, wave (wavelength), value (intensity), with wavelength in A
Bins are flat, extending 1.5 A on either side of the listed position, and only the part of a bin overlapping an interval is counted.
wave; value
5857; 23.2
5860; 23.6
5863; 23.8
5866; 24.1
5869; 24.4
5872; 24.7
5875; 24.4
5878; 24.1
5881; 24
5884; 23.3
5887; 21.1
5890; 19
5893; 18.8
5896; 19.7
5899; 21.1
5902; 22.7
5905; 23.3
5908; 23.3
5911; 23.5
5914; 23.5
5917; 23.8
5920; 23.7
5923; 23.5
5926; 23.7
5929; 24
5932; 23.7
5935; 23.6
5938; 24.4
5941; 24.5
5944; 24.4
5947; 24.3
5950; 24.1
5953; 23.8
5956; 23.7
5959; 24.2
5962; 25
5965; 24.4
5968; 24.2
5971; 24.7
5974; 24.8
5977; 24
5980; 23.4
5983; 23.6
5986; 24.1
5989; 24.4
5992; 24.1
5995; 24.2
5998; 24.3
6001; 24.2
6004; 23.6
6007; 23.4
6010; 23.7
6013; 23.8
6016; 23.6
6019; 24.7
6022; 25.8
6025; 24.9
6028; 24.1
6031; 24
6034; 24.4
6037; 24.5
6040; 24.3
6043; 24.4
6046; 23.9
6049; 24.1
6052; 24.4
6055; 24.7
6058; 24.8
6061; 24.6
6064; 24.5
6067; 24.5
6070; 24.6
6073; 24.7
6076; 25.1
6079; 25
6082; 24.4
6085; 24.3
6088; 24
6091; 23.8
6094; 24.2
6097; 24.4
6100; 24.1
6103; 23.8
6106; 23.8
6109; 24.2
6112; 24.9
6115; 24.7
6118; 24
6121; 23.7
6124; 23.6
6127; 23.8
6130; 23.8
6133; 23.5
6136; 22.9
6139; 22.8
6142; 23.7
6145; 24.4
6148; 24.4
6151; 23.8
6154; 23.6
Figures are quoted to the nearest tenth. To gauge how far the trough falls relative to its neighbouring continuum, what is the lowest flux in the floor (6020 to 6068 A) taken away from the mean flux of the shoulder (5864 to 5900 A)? -1.5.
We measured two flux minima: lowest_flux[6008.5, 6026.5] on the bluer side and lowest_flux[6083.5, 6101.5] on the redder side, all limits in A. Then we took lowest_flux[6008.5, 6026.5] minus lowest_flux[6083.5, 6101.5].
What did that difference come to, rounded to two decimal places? -0.20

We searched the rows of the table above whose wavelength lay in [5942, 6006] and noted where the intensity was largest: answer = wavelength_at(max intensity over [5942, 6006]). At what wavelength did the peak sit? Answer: 5962 A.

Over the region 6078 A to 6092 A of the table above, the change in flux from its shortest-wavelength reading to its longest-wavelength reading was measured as -1.2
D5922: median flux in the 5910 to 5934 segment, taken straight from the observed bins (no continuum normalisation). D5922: 23.7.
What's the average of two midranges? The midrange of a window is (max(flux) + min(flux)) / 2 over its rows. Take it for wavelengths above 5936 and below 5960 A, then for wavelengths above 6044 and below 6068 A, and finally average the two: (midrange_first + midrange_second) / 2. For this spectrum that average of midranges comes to 24.2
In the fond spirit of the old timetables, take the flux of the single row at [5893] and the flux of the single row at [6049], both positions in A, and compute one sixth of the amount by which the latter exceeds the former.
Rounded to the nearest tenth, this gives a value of 0.9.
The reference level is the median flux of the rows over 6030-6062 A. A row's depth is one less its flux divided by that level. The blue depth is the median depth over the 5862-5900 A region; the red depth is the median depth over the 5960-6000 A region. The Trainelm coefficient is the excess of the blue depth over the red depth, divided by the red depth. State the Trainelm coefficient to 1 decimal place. 2.0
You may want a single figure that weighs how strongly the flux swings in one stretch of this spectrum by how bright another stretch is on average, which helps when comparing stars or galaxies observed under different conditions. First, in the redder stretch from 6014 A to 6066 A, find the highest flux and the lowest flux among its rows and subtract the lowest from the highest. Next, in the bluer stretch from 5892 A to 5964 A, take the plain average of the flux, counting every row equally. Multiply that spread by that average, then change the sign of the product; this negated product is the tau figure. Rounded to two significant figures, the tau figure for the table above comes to -51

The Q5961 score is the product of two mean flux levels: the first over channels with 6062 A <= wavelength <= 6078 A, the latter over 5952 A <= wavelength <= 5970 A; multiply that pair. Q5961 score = 598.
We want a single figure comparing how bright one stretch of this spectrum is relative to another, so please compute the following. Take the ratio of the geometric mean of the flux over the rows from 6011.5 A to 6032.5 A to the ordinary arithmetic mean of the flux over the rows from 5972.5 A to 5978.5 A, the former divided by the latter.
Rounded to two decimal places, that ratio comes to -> 1.00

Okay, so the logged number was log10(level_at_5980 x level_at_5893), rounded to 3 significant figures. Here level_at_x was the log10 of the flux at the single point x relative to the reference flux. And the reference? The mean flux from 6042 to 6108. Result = -2.70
